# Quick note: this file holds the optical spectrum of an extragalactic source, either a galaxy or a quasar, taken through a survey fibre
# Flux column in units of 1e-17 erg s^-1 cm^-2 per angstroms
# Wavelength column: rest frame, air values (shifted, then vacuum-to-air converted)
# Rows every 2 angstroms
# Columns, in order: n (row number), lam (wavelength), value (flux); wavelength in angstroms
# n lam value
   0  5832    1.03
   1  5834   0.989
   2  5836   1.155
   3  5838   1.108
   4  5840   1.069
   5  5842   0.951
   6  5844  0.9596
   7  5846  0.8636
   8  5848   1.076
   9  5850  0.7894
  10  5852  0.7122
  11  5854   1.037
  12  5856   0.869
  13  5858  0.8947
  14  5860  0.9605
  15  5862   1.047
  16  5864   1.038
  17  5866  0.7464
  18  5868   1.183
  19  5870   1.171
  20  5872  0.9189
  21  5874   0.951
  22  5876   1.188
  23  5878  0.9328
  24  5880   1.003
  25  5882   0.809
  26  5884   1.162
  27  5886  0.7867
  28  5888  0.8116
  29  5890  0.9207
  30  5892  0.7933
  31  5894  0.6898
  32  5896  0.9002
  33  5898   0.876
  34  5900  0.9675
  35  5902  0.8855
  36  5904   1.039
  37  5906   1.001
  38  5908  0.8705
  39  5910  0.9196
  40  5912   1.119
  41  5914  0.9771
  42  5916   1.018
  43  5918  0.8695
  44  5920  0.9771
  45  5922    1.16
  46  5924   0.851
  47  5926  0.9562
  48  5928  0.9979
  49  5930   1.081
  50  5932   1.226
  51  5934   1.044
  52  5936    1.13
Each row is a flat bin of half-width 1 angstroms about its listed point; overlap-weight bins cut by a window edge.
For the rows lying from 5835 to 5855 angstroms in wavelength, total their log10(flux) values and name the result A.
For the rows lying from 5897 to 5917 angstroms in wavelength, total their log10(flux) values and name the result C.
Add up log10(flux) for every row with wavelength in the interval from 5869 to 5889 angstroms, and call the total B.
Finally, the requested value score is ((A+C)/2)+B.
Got -0.33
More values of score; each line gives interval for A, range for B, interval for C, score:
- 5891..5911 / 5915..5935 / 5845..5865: -0.38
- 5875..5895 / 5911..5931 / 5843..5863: -0.45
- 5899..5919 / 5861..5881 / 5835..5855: -0.13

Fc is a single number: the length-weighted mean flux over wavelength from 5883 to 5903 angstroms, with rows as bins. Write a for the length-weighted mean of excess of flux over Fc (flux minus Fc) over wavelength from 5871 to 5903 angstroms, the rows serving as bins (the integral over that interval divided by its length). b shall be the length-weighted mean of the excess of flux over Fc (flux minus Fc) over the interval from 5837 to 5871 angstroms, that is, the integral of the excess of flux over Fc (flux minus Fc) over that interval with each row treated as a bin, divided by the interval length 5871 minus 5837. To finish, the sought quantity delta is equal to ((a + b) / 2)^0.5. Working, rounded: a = 0.033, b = 0.090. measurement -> 0.248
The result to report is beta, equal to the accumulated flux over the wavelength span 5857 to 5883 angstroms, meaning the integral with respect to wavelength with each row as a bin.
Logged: 25.7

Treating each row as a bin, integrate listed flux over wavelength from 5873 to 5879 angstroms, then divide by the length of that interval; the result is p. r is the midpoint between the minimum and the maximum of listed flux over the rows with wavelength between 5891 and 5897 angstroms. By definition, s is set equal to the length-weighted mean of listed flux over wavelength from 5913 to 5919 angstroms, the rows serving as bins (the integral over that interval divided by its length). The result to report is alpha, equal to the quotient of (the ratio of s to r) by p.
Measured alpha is 1.17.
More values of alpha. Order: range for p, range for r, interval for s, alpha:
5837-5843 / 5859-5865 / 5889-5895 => 0.77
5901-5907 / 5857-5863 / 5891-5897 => 0.84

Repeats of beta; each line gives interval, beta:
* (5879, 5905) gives 23.3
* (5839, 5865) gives 24.5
